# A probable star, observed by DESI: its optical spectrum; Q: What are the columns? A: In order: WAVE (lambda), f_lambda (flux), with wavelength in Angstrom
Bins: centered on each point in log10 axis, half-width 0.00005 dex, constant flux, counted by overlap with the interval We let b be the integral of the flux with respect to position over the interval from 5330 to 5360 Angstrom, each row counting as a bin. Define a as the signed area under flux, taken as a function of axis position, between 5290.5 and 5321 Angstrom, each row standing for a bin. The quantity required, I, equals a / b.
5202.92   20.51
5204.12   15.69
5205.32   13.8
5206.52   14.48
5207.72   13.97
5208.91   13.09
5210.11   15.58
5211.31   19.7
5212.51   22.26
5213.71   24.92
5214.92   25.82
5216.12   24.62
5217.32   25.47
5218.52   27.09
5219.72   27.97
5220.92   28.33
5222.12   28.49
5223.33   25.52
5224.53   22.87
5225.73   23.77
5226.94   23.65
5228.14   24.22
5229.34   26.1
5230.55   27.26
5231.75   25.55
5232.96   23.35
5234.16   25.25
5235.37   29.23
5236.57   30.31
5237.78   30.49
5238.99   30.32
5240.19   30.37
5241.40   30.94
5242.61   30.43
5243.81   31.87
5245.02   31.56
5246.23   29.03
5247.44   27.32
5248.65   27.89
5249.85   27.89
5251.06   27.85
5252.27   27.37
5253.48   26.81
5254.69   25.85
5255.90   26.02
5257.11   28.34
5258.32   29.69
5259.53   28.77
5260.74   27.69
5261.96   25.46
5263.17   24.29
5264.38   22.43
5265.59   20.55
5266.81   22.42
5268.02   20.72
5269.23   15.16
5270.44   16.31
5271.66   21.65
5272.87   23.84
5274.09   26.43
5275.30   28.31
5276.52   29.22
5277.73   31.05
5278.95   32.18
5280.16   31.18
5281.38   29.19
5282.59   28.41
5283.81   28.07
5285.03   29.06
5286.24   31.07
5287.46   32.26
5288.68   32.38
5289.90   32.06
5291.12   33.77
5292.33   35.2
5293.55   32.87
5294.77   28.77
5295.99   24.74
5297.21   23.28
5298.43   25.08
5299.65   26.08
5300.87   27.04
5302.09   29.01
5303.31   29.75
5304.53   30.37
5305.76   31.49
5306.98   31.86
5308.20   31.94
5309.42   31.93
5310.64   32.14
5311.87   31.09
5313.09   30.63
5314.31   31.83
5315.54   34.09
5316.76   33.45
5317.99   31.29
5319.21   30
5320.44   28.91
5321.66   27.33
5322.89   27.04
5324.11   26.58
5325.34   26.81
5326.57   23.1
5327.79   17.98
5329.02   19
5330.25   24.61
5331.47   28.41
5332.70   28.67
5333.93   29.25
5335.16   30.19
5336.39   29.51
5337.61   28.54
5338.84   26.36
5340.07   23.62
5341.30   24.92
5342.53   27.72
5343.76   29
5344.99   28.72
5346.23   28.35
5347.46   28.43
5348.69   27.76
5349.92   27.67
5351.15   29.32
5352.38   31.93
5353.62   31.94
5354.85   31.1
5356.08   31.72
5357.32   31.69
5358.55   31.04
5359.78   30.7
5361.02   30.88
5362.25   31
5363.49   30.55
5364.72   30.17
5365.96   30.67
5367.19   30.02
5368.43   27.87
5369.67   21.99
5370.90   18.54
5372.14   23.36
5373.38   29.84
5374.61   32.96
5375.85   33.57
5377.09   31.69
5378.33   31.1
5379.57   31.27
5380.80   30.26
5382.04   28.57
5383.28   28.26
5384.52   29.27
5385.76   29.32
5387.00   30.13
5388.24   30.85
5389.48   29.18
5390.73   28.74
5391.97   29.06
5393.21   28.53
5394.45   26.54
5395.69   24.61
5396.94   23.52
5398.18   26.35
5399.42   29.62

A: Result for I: 1.07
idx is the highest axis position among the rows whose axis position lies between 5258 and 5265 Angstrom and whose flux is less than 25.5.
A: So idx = 5264.38 Angstrom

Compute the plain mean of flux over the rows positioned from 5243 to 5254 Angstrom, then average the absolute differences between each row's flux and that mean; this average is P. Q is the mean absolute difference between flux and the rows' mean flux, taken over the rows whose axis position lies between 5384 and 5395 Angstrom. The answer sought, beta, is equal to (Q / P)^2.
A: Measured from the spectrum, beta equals 0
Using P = 1.5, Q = 0.8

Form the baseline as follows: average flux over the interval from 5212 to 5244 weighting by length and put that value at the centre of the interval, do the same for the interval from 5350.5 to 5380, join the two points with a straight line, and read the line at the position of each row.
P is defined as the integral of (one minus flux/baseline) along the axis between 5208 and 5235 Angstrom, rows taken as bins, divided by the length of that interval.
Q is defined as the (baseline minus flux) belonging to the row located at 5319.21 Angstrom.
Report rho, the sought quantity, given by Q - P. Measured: -1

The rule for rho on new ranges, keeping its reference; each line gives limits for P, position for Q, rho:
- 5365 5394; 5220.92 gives -2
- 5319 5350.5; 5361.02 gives -1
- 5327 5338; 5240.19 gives -3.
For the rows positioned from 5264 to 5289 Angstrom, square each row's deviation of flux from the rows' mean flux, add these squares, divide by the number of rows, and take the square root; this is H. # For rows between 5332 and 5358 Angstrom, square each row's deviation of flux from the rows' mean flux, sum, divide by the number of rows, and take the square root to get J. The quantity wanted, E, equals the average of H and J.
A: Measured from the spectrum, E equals 3.6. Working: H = 5.2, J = 2.1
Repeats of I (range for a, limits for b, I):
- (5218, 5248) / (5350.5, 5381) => 0.91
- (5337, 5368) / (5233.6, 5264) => 1.05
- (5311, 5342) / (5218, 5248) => 1.04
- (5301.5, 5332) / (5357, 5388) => 0.96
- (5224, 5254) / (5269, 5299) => 0.98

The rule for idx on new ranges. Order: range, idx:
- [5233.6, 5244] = 5234.16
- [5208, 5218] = 5217.32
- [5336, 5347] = 5341.30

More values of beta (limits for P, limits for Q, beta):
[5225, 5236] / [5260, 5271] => 4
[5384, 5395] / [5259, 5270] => 17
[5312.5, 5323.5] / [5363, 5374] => 4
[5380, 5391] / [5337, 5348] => 5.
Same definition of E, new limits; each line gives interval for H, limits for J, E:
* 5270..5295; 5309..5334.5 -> 4.2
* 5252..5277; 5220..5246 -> 3.5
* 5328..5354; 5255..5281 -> 3.7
